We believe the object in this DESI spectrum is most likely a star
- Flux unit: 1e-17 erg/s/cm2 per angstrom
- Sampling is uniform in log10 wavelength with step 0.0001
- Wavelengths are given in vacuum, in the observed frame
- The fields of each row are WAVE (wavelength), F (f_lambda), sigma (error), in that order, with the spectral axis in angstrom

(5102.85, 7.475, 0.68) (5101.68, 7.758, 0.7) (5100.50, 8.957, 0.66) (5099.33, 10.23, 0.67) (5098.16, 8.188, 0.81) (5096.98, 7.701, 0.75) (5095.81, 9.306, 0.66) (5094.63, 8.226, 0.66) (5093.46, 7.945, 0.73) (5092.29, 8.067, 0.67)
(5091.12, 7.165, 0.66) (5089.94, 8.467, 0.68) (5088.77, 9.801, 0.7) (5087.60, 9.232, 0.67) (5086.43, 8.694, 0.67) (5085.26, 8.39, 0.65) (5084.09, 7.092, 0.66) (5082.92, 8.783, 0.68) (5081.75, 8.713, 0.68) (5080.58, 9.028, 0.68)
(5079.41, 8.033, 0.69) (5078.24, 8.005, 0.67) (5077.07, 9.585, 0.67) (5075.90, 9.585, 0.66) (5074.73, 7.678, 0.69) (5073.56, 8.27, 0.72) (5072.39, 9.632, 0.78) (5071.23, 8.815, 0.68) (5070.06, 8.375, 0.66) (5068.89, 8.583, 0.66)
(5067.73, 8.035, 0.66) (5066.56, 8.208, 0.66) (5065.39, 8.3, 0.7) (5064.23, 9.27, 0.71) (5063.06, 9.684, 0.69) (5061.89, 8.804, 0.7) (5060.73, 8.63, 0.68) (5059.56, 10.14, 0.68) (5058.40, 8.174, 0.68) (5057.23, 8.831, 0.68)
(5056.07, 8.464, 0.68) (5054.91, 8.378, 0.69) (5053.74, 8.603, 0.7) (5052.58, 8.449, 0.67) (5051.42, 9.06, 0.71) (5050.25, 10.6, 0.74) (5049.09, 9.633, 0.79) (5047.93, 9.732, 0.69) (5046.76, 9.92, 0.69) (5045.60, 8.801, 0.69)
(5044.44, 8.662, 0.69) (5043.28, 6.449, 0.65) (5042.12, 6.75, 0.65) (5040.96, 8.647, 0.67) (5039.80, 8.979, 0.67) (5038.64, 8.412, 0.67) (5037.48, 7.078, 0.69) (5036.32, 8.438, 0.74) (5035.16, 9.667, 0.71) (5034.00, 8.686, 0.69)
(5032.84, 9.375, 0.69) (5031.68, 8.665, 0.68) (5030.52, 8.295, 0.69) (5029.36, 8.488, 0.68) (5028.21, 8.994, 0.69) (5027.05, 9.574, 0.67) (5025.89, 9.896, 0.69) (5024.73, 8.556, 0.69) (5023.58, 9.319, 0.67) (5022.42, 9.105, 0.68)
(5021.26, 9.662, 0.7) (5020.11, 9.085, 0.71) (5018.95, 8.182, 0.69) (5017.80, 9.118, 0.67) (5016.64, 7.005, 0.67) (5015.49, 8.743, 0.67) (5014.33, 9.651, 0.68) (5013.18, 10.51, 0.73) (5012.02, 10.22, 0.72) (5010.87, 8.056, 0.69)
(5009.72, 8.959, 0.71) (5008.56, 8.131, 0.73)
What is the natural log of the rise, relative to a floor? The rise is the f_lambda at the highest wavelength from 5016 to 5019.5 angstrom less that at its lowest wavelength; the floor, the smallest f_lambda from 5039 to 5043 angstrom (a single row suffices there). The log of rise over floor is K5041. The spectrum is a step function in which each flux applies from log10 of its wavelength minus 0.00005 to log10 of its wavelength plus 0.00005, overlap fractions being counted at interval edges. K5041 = -1.75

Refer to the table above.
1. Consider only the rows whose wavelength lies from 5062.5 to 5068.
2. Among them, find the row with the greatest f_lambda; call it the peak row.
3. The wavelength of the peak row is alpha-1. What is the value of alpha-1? 5063.06 angstrom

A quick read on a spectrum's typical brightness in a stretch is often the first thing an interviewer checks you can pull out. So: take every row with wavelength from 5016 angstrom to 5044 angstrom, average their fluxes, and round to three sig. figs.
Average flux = 8.60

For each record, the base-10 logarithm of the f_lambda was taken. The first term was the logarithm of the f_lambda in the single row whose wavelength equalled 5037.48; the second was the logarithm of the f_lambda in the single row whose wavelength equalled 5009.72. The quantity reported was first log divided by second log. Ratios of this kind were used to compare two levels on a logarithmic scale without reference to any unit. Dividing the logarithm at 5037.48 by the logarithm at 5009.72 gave 0.89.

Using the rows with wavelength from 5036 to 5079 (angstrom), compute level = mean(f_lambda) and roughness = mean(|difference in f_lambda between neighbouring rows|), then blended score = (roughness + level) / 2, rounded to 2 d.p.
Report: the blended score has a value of 4.73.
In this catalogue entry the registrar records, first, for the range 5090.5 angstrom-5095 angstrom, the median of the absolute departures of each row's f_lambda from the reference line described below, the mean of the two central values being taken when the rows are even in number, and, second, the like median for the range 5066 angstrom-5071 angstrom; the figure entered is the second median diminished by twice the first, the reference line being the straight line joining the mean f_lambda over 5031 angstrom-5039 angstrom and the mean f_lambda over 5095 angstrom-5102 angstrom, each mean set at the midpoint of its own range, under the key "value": -1.0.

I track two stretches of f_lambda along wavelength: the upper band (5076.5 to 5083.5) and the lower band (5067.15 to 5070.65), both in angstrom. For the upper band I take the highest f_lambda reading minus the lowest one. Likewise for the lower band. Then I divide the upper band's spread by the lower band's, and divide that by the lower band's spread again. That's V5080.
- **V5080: 5.3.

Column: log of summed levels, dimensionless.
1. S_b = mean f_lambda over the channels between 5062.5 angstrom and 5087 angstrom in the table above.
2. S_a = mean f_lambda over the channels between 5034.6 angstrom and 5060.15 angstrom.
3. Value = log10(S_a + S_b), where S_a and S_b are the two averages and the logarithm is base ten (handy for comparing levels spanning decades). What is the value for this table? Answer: 1.24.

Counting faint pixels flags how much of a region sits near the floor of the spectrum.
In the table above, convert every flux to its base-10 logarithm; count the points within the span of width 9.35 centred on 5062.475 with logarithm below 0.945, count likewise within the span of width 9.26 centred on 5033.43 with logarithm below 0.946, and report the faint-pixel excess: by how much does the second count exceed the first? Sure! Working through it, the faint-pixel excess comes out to 1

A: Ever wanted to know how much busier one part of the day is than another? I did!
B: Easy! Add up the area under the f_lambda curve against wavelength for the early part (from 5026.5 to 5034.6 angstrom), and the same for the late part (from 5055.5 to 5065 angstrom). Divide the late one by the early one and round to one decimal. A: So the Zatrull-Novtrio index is 1.2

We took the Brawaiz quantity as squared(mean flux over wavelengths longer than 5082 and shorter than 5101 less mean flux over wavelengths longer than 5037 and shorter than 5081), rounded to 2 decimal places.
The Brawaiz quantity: 0.03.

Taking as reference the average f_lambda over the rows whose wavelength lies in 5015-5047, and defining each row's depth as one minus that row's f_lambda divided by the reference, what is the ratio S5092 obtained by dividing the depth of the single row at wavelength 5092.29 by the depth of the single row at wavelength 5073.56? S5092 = 1.5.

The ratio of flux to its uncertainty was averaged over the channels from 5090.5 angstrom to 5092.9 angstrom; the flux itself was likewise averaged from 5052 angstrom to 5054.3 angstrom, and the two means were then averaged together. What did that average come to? 10.0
